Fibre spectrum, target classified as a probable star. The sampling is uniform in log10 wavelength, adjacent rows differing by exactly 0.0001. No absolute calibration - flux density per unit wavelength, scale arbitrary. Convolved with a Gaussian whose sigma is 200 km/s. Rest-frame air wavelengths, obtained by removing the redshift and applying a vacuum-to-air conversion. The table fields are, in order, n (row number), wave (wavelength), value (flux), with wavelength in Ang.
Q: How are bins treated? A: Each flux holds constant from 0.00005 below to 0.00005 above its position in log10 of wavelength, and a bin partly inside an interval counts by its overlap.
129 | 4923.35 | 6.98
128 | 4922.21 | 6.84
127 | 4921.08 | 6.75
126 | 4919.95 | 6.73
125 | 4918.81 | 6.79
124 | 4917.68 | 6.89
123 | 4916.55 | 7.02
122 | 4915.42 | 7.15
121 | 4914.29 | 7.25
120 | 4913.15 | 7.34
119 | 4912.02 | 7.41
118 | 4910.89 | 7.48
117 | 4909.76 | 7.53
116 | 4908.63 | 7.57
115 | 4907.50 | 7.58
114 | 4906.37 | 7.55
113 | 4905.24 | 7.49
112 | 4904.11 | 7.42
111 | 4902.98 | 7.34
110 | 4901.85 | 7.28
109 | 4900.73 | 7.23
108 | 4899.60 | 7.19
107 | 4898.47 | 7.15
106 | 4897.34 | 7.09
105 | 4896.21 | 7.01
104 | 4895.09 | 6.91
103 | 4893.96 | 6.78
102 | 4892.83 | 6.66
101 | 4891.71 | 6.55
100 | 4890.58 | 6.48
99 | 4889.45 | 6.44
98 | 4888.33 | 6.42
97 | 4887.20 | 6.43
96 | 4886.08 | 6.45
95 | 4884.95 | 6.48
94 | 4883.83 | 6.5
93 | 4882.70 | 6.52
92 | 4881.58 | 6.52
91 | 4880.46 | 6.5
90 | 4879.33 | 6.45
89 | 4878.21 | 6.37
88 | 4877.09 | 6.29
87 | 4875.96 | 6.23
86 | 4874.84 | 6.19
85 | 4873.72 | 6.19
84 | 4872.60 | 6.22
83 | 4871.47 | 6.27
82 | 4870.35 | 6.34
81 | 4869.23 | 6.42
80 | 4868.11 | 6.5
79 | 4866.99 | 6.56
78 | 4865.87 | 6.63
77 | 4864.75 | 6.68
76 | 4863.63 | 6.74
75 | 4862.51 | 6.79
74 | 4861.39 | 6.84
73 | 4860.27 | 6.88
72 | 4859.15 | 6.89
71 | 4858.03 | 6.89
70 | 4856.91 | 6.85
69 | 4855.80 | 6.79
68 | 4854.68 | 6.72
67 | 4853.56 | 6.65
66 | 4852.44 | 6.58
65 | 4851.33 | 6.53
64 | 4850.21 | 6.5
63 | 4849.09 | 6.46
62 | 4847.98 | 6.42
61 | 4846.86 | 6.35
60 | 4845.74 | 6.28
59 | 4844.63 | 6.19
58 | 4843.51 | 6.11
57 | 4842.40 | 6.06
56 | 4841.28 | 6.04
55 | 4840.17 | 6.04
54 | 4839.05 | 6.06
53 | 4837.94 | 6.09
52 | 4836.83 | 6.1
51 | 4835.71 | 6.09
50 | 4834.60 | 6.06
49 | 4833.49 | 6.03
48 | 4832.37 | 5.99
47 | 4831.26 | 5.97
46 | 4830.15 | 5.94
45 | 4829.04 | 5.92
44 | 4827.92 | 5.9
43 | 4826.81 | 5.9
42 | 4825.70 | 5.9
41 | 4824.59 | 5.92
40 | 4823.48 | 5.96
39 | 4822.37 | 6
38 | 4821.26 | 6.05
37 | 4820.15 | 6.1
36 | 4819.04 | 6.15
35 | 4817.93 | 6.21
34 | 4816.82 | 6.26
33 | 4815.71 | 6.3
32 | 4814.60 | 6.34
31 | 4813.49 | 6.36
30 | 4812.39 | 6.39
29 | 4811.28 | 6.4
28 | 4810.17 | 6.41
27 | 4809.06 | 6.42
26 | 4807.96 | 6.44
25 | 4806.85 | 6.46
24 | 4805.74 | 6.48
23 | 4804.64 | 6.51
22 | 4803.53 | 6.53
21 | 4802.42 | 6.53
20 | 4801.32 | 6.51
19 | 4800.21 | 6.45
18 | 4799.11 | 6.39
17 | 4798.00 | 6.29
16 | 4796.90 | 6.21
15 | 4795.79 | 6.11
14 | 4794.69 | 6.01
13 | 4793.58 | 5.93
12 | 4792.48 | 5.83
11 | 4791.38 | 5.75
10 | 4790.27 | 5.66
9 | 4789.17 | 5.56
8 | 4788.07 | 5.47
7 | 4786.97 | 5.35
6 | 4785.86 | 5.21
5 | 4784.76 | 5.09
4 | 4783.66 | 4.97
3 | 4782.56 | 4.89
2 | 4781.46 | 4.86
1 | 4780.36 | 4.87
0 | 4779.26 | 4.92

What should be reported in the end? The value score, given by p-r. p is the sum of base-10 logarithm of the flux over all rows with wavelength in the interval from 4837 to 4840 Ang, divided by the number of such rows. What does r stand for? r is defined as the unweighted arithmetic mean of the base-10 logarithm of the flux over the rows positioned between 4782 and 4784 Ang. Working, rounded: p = 0.78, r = 0.693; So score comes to 0.09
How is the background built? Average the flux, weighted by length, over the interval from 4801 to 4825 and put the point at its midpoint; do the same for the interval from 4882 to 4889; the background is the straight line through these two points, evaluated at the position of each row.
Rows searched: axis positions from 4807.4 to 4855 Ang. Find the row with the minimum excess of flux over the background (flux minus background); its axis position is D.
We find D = 4827.92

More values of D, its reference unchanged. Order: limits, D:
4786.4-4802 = 4786.97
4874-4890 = 4874.84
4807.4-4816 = 4815.71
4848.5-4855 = 4849.09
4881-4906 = 4888.33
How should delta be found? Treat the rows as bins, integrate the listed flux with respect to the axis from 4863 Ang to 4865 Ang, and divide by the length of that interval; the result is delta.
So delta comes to 6.72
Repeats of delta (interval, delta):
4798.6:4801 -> 6.43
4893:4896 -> 6.84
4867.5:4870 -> 6.46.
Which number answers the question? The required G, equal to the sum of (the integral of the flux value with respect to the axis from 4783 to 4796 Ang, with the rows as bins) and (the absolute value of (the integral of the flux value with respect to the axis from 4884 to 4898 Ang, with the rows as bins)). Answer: 165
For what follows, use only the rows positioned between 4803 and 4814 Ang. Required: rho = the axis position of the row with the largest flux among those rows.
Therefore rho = 4803.53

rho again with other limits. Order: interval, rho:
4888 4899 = 4898.47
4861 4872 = 4861.39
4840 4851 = 4850.21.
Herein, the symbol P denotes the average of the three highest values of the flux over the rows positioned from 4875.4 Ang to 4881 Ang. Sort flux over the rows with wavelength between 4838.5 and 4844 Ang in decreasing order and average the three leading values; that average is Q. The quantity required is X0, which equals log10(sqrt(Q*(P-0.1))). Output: 0.793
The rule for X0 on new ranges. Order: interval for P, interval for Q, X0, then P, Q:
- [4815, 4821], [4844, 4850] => 0.798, 6.26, 6.41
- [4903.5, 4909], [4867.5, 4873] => 0.840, 7.57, 6.42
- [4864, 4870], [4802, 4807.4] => 0.814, 6.62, 6.52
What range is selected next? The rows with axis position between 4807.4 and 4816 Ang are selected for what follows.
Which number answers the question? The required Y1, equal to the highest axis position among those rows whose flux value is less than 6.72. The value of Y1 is 4815.71 Ang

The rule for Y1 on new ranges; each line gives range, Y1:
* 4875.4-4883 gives 4882.70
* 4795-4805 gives 4804.64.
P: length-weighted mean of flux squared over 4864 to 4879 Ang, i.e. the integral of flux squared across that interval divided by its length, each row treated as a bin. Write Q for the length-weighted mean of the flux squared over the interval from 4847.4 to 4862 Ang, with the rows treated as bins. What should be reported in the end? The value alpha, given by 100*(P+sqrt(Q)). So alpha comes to 4746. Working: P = 41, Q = 45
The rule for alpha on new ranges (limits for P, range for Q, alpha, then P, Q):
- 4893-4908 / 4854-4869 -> 5887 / 52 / 45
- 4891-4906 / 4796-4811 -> 5671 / 50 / 41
